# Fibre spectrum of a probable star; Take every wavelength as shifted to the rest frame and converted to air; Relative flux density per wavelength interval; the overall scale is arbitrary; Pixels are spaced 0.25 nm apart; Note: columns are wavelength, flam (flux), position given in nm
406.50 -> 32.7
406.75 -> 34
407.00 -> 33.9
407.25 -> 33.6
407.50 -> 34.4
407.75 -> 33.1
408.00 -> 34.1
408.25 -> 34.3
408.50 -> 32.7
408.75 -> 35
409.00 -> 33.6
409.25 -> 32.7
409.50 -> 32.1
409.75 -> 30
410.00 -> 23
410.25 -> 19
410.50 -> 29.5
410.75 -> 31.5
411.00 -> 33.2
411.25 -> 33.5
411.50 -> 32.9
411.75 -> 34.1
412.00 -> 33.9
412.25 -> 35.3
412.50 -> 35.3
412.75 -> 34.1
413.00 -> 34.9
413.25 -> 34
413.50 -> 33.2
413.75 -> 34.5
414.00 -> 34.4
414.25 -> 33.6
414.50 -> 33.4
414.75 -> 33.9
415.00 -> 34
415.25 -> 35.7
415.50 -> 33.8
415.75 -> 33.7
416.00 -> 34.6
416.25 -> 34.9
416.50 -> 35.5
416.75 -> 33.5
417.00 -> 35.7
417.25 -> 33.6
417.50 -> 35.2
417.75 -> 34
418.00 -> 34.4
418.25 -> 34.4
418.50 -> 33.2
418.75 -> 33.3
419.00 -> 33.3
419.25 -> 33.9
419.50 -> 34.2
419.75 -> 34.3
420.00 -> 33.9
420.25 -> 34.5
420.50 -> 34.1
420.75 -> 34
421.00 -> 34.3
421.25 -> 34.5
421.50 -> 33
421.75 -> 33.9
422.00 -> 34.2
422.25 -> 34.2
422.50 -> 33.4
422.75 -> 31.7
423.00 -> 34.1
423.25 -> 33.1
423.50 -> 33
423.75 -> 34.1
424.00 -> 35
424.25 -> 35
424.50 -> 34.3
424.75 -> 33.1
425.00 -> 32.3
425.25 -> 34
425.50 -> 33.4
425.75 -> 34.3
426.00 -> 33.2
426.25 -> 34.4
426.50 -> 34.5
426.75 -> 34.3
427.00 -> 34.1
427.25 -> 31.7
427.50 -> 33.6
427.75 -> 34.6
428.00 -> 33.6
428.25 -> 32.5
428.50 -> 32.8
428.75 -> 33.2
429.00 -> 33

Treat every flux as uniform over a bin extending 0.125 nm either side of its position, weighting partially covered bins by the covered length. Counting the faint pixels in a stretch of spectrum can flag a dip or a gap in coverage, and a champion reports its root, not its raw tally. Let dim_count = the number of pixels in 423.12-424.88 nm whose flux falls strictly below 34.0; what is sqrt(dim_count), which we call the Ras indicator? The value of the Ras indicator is 1.7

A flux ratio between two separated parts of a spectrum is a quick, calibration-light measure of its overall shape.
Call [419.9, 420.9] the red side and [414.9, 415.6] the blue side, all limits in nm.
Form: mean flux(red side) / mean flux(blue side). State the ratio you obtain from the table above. 0.99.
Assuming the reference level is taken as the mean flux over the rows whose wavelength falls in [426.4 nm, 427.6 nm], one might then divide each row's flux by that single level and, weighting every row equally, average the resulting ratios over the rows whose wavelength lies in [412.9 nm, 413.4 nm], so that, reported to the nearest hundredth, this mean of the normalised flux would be 1.02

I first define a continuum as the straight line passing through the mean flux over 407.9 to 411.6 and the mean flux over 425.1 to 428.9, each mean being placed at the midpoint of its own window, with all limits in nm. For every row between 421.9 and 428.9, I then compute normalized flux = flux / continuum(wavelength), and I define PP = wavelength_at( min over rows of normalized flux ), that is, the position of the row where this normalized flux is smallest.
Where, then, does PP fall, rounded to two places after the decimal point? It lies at 427.25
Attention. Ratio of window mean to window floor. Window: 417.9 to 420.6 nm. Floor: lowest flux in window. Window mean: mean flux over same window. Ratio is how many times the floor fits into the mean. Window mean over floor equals 1.02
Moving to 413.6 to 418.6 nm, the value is 1.03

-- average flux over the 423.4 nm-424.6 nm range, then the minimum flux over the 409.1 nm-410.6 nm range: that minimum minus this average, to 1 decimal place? -15.3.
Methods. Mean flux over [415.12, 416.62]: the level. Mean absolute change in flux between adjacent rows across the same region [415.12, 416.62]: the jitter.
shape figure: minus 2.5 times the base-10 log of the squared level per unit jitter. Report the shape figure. -8.0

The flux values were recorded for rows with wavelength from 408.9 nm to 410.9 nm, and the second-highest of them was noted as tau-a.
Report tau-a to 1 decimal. 32.7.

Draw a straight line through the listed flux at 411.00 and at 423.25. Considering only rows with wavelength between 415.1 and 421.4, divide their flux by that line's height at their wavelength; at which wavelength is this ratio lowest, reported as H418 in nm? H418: 418.50 nm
